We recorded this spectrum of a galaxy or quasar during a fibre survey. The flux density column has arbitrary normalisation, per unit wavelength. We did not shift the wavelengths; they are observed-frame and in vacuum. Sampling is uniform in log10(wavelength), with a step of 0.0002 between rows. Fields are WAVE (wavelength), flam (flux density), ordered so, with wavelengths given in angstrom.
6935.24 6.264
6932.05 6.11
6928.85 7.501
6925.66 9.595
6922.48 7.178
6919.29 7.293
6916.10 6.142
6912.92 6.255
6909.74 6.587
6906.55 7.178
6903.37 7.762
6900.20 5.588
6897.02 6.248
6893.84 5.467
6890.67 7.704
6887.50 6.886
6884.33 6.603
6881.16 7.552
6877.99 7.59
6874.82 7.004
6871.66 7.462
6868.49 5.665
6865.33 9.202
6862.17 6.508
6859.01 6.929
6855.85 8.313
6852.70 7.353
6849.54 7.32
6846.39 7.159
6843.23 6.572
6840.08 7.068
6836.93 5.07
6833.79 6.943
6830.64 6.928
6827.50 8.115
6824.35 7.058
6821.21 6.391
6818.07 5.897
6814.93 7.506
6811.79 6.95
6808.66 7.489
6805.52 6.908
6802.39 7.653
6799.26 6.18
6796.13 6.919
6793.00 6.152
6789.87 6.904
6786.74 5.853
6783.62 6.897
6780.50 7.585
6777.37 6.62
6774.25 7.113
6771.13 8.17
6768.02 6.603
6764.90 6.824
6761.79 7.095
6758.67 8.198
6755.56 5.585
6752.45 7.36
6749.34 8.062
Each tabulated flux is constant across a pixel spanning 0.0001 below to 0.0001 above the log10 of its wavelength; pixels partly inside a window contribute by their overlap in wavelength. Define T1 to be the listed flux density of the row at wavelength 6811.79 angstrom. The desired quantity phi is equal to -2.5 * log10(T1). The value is -2.10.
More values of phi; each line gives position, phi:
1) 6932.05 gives -1.97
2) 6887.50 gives -2.09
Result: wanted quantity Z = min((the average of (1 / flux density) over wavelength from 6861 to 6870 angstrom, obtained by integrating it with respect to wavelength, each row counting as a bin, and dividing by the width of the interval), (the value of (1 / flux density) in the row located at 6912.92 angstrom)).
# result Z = 0.146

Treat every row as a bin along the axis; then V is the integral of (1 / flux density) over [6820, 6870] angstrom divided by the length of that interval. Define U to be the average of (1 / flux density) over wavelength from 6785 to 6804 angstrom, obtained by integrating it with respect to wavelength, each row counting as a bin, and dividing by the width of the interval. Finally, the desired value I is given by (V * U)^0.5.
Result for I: 0.149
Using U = 0.152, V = 0.145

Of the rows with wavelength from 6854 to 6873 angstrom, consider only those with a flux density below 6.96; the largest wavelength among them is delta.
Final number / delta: 6868.49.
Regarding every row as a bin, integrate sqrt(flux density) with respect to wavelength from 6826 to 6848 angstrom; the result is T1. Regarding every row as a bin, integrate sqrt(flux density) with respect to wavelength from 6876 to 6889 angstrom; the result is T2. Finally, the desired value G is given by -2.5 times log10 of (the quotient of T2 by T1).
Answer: 0.5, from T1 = 57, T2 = 35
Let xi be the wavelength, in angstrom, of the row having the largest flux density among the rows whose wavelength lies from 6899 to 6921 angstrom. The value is 6903.37 angstrom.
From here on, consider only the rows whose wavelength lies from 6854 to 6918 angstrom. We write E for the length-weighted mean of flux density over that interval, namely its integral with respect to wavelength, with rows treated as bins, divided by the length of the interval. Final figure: 6.94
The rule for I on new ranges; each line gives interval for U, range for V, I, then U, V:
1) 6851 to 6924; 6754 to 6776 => 0.144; 0.146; 0.143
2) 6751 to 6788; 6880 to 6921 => 0.148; 0.145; 0.151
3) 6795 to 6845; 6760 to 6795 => 0.147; 0.148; 0.146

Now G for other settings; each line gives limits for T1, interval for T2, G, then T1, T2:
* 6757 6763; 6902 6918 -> -1.0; 17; 42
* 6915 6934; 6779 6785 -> 1.3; 51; 16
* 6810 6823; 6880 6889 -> 0.4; 34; 24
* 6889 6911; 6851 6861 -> 0.8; 57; 27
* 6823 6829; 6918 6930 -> -0.8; 17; 34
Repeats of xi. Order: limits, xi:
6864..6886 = 6865.33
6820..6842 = 6827.50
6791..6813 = 6802.39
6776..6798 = 6780.50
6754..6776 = 6758.67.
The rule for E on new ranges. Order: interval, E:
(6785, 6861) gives 6.90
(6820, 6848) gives 6.82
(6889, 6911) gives 6.65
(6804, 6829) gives 7.03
